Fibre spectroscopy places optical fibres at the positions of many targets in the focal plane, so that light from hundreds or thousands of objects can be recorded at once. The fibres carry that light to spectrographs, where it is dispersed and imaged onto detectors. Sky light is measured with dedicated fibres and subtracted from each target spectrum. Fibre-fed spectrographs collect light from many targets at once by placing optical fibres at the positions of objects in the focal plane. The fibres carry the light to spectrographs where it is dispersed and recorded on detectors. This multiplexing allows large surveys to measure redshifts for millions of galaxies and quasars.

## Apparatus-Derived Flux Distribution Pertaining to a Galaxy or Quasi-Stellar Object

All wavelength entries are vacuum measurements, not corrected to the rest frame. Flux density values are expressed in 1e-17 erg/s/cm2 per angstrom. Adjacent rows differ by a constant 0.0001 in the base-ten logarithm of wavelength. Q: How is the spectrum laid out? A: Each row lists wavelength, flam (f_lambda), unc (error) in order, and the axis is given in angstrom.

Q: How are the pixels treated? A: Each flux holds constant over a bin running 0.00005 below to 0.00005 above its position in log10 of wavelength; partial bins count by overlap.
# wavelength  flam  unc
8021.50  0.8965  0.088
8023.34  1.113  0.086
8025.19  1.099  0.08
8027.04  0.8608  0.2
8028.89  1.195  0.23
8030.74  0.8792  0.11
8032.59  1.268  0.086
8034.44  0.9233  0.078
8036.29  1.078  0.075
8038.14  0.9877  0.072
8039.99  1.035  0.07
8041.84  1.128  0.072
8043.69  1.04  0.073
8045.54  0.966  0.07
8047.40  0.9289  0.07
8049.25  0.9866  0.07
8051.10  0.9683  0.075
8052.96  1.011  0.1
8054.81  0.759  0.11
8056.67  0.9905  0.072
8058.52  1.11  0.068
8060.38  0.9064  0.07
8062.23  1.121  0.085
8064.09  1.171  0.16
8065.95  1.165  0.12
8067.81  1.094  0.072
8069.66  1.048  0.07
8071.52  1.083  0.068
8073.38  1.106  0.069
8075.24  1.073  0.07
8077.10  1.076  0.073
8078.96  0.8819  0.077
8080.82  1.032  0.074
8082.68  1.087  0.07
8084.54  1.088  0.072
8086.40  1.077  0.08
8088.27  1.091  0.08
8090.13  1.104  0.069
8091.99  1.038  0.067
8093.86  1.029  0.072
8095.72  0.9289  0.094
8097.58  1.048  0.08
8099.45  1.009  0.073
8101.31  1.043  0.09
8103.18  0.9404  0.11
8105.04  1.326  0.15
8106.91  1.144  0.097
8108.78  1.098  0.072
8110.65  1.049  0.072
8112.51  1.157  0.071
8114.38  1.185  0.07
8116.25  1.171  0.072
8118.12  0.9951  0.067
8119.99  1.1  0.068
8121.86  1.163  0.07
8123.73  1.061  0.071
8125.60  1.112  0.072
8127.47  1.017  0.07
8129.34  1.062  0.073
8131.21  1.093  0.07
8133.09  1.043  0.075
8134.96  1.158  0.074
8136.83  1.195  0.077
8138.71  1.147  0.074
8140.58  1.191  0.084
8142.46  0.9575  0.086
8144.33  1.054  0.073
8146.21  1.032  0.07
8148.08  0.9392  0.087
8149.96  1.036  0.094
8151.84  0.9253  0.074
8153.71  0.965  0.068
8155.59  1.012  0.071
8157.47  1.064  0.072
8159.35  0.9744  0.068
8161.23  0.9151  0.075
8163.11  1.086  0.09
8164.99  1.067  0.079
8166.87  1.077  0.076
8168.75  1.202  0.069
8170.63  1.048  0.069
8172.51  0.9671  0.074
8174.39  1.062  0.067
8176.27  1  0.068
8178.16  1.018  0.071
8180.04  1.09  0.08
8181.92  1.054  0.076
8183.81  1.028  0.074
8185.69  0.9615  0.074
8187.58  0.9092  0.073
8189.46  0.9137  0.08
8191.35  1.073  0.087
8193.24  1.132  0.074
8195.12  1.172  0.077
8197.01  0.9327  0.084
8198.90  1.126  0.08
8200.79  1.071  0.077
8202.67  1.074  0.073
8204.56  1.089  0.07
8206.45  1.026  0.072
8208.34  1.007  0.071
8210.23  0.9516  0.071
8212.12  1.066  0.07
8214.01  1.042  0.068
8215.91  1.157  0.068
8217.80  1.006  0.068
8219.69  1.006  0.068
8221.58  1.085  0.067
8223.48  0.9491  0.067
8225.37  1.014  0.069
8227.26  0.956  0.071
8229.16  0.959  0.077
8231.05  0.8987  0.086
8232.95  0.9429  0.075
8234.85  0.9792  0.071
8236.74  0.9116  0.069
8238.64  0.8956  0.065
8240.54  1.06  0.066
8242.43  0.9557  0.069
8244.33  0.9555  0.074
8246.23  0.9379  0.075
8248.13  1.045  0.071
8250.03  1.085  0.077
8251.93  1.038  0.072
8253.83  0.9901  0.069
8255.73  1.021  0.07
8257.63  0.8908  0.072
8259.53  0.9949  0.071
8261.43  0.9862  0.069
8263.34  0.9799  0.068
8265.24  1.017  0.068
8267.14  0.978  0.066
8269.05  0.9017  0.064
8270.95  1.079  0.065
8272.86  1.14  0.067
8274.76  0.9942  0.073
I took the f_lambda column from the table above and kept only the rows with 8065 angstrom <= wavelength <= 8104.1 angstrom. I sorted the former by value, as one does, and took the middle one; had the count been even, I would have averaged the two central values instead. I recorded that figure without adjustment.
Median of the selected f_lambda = 1.073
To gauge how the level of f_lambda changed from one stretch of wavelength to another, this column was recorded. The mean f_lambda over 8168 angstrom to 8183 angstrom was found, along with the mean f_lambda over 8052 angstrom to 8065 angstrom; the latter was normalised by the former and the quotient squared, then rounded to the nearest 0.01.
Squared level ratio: 0.92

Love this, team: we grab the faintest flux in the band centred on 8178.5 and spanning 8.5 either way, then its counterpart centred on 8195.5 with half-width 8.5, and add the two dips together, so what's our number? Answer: 1.87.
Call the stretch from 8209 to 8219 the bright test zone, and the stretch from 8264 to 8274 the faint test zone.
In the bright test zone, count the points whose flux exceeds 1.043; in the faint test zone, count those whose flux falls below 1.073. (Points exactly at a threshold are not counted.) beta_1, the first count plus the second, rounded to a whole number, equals 5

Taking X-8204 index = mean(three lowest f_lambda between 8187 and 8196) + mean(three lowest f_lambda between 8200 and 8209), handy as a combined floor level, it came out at 2.00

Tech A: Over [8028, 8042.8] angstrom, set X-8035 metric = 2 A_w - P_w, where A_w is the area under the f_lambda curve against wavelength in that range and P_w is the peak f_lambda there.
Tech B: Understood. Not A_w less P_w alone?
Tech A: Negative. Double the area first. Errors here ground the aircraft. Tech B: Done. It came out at 30.2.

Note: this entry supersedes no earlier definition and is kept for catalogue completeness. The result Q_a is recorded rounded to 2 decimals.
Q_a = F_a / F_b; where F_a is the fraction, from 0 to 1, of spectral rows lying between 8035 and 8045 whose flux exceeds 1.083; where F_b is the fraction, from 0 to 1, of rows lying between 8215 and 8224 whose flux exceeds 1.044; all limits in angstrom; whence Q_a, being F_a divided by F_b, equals 0.50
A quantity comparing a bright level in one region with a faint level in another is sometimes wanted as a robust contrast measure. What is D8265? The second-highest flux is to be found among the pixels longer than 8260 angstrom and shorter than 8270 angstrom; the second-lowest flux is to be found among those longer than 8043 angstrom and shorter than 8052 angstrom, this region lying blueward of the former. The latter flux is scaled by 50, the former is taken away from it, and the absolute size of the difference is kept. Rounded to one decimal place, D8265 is 47.3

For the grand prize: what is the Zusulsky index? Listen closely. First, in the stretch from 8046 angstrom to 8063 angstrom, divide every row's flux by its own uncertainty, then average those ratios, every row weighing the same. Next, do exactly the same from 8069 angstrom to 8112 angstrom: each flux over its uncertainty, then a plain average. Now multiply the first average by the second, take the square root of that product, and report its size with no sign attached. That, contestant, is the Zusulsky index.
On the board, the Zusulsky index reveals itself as 13.1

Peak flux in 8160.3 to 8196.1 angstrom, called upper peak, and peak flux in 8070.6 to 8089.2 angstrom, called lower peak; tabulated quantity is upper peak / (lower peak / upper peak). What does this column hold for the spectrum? 1.31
